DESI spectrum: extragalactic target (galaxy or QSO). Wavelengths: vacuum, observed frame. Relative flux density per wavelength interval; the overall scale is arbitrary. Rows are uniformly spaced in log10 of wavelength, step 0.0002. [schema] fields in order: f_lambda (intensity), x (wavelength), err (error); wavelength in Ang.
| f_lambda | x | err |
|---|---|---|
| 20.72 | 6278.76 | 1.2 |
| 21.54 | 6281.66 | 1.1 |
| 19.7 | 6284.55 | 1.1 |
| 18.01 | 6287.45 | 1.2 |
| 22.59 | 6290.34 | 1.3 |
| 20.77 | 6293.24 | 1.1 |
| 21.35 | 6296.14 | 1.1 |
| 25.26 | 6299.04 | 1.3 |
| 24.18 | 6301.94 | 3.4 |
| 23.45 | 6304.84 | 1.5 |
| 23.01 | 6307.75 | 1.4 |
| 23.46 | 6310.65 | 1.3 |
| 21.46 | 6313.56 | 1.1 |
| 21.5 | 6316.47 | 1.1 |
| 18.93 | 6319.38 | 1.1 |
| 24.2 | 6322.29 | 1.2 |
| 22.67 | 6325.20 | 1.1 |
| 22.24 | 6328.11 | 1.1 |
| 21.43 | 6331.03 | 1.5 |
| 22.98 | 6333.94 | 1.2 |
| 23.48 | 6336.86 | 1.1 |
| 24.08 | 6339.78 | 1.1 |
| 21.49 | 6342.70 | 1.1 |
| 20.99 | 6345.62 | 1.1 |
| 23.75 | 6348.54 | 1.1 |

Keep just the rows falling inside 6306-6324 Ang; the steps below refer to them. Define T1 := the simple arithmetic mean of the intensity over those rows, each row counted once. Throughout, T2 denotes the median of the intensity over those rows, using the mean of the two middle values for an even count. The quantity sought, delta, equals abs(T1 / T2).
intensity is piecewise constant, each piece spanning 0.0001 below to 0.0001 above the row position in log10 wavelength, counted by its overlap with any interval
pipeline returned 0.99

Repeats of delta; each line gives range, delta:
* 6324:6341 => 1.00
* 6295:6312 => 1.00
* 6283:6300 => 1.01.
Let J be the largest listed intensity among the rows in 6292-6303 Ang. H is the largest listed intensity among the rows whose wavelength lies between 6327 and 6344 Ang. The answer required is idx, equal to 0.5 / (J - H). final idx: 0.4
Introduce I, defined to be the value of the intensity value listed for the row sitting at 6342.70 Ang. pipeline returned 21.49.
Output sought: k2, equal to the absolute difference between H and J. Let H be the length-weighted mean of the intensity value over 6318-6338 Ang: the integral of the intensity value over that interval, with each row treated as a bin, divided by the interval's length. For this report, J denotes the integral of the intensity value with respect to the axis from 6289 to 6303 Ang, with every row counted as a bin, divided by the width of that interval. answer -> 0.52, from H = 22.3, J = 22.8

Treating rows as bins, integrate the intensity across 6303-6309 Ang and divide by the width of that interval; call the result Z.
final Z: 23.3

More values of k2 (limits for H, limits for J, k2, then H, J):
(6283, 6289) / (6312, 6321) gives 1.73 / 19.0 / 20.7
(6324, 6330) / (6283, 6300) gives 1.20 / 22.4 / 21.2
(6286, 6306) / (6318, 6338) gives 0.06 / 22.2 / 22.3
